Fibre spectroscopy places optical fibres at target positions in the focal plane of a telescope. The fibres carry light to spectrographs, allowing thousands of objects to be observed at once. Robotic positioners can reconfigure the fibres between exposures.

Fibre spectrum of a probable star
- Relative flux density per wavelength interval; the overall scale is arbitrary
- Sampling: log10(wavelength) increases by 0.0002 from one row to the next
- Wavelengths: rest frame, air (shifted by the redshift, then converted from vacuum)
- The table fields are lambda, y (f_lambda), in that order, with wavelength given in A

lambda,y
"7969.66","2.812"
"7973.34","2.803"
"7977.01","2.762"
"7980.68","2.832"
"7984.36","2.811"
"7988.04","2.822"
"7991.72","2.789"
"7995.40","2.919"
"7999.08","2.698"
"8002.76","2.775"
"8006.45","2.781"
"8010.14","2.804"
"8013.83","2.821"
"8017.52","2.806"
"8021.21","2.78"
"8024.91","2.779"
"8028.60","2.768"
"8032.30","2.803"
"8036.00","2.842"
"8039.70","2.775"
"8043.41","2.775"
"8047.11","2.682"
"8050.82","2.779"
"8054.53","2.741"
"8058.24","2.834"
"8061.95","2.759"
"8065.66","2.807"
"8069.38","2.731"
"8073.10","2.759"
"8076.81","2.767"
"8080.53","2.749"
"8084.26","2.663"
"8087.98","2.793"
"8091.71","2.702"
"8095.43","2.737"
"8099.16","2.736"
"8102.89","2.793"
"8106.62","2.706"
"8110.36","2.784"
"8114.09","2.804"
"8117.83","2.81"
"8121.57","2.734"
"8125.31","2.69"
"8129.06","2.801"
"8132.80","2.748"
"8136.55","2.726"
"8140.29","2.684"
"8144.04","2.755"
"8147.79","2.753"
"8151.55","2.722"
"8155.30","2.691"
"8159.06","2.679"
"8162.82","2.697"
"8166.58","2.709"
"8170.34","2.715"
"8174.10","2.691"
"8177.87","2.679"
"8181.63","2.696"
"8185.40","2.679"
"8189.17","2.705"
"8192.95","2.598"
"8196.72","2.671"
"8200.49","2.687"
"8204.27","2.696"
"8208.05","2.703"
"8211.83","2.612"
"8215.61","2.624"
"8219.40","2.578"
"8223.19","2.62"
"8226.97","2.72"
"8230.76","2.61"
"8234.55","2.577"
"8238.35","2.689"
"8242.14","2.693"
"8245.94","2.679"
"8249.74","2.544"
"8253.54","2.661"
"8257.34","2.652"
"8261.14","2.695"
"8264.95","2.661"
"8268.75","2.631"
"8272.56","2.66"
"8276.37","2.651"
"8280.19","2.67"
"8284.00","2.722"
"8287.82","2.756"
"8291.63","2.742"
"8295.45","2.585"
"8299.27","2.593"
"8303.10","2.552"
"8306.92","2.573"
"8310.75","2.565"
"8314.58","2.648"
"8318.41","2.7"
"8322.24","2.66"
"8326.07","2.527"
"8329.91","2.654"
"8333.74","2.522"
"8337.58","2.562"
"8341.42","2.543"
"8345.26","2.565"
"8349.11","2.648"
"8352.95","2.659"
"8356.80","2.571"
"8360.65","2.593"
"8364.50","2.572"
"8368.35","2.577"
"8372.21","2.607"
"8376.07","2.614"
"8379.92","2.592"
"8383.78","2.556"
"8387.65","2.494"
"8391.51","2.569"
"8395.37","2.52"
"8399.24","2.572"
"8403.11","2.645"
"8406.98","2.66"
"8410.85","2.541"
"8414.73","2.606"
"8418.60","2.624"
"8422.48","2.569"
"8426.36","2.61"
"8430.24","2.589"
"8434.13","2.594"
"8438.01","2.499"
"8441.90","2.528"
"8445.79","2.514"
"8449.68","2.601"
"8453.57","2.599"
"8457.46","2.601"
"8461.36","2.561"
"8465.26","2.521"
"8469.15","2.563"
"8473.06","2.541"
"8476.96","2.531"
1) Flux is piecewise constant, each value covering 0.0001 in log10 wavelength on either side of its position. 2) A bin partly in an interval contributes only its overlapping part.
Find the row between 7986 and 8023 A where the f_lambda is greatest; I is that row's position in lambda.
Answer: 7995.40 A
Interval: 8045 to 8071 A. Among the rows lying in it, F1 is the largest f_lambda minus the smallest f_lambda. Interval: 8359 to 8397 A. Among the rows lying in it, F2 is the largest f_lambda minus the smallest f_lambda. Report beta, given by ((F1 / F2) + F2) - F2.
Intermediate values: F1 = 0.15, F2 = 0.120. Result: 1.3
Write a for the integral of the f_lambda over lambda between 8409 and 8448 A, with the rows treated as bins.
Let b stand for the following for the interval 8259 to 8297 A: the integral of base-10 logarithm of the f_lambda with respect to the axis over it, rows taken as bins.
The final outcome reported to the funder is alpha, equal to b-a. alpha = -83.9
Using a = 100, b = 16.3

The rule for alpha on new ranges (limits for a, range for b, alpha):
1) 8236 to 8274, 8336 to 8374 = -85.2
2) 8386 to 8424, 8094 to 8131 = -81.8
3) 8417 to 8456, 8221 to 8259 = -84.3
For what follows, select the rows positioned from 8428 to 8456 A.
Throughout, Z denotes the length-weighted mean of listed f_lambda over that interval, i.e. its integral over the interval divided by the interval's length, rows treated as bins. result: 2.56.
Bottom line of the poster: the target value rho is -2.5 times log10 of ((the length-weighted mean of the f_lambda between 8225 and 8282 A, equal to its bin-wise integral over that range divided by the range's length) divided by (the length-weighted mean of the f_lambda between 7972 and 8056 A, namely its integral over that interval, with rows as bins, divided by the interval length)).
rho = 0.054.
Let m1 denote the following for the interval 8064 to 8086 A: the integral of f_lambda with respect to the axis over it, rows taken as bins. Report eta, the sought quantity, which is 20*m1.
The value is 1208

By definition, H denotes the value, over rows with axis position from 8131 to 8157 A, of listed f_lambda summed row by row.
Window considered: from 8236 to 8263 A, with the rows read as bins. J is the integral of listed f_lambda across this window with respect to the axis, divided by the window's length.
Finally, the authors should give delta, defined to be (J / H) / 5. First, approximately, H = 19.1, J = 2.66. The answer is 0.0279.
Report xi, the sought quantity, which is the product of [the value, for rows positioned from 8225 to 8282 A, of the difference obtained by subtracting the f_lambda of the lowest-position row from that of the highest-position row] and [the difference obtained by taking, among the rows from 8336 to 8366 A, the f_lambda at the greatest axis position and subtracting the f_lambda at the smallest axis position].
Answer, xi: -0.0005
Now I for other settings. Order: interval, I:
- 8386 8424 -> 8406.98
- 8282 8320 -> 8287.82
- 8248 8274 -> 8261.14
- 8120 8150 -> 8129.06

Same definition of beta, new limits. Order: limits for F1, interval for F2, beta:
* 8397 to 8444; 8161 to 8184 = 4.5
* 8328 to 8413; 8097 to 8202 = 0.8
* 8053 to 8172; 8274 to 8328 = 0.7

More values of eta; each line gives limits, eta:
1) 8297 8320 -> 1197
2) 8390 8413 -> 1189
